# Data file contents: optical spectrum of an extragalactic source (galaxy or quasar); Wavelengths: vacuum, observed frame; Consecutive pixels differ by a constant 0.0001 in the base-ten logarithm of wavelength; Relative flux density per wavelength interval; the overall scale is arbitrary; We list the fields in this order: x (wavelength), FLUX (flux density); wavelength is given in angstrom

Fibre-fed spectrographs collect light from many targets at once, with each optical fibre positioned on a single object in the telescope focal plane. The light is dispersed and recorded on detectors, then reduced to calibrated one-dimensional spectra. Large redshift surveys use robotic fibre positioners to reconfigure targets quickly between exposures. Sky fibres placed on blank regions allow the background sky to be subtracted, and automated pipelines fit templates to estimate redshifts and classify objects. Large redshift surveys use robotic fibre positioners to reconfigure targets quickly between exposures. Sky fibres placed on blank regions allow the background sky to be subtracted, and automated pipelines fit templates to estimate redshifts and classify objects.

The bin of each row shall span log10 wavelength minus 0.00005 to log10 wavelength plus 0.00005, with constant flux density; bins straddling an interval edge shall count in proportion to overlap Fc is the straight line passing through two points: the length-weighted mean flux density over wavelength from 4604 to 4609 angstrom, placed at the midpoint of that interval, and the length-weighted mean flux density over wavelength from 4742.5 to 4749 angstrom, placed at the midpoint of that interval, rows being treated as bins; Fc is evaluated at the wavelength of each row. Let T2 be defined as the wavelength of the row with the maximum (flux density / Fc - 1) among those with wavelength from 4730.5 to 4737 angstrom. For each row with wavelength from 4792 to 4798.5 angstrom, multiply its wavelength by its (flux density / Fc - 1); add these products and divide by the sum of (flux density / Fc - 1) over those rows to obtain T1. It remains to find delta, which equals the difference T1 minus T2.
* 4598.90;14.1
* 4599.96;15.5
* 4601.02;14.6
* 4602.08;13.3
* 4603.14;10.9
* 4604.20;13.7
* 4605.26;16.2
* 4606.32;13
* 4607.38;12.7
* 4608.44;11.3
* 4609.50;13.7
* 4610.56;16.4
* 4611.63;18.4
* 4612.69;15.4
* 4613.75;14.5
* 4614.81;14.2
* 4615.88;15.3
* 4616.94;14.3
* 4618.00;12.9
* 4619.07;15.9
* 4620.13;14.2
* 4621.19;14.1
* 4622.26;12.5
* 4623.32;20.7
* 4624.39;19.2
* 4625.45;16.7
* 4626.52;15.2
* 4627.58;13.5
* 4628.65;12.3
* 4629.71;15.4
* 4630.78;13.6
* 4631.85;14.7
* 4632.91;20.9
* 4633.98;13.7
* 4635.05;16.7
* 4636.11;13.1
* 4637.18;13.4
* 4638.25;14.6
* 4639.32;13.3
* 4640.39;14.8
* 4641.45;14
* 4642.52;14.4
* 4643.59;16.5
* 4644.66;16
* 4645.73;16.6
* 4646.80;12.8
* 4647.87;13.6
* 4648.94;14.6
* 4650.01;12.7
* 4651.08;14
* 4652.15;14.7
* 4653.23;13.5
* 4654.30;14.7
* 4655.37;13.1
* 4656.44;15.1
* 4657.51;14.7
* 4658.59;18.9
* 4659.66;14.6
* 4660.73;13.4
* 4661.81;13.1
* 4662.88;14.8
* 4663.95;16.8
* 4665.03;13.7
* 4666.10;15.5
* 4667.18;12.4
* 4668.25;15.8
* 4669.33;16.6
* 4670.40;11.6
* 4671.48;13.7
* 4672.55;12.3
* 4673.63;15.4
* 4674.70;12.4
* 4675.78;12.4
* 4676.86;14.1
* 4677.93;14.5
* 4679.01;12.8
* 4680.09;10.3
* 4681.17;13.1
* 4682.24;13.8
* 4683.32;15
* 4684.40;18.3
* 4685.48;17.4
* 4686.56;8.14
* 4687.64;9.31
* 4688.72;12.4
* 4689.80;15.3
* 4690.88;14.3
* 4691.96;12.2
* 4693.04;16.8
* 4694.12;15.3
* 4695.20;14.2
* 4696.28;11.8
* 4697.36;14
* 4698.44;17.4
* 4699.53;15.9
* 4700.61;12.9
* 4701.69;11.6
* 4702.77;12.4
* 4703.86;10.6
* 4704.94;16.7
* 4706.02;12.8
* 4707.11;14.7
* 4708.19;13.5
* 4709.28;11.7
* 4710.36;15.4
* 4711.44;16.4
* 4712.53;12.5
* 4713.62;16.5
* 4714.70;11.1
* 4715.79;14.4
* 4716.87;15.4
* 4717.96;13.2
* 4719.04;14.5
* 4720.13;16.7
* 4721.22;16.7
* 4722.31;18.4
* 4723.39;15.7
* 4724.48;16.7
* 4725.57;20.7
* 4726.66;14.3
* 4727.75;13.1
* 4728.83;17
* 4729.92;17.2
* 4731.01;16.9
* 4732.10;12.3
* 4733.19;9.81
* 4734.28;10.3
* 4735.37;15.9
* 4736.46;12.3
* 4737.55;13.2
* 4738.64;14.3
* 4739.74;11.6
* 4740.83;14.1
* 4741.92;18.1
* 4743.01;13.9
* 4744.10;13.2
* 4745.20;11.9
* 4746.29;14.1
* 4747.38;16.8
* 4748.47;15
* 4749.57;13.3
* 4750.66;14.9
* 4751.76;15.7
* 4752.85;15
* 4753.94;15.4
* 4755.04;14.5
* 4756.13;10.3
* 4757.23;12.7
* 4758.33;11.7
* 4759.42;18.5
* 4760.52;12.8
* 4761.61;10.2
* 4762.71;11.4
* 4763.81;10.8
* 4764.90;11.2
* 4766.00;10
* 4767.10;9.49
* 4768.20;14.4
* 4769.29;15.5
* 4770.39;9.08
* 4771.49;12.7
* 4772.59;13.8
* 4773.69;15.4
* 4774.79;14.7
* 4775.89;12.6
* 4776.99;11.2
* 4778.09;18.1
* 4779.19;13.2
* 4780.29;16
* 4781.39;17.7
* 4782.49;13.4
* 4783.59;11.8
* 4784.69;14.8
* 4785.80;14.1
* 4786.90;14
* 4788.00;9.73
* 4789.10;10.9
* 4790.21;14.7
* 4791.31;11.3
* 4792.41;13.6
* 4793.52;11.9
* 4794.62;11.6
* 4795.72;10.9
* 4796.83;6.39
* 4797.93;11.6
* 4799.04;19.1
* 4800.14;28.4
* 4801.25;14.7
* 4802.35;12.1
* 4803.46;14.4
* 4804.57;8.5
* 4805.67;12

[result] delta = 64.9 angstrom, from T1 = 4795.9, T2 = 4731.01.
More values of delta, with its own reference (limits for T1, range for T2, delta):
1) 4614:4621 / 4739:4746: -124.4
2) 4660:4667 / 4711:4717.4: -48.7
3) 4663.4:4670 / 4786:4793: -123.4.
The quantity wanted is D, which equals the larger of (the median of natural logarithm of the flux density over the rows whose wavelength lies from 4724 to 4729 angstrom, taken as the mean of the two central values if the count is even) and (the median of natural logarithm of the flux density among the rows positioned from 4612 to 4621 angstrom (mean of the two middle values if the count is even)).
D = 2.82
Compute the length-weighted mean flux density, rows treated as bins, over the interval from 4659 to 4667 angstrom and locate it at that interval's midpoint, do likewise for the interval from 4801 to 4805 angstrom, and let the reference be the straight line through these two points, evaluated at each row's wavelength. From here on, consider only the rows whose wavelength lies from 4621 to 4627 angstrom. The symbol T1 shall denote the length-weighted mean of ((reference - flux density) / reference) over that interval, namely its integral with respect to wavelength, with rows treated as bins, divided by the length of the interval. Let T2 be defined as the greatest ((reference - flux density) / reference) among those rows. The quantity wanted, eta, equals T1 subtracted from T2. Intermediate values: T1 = -0.09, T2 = 0.18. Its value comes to 0.27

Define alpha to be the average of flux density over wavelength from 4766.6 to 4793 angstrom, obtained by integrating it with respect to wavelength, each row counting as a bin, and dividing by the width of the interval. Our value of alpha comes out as 13.4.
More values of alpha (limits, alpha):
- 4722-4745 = 14.6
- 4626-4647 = 14.8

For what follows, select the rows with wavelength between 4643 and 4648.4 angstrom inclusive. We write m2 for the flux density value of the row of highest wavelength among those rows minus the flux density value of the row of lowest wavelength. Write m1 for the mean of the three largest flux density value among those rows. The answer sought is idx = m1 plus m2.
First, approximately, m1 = 16.4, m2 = -2.9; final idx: 13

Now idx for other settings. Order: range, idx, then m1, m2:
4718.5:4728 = 17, 18.6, -1.4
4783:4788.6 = 12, 14.3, -2.1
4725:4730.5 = 15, 18.3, -3.5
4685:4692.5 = 10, 15.7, -5.2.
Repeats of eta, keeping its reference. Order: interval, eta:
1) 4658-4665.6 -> 0.13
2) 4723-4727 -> 0.20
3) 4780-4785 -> 0.23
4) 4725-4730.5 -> 0.25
